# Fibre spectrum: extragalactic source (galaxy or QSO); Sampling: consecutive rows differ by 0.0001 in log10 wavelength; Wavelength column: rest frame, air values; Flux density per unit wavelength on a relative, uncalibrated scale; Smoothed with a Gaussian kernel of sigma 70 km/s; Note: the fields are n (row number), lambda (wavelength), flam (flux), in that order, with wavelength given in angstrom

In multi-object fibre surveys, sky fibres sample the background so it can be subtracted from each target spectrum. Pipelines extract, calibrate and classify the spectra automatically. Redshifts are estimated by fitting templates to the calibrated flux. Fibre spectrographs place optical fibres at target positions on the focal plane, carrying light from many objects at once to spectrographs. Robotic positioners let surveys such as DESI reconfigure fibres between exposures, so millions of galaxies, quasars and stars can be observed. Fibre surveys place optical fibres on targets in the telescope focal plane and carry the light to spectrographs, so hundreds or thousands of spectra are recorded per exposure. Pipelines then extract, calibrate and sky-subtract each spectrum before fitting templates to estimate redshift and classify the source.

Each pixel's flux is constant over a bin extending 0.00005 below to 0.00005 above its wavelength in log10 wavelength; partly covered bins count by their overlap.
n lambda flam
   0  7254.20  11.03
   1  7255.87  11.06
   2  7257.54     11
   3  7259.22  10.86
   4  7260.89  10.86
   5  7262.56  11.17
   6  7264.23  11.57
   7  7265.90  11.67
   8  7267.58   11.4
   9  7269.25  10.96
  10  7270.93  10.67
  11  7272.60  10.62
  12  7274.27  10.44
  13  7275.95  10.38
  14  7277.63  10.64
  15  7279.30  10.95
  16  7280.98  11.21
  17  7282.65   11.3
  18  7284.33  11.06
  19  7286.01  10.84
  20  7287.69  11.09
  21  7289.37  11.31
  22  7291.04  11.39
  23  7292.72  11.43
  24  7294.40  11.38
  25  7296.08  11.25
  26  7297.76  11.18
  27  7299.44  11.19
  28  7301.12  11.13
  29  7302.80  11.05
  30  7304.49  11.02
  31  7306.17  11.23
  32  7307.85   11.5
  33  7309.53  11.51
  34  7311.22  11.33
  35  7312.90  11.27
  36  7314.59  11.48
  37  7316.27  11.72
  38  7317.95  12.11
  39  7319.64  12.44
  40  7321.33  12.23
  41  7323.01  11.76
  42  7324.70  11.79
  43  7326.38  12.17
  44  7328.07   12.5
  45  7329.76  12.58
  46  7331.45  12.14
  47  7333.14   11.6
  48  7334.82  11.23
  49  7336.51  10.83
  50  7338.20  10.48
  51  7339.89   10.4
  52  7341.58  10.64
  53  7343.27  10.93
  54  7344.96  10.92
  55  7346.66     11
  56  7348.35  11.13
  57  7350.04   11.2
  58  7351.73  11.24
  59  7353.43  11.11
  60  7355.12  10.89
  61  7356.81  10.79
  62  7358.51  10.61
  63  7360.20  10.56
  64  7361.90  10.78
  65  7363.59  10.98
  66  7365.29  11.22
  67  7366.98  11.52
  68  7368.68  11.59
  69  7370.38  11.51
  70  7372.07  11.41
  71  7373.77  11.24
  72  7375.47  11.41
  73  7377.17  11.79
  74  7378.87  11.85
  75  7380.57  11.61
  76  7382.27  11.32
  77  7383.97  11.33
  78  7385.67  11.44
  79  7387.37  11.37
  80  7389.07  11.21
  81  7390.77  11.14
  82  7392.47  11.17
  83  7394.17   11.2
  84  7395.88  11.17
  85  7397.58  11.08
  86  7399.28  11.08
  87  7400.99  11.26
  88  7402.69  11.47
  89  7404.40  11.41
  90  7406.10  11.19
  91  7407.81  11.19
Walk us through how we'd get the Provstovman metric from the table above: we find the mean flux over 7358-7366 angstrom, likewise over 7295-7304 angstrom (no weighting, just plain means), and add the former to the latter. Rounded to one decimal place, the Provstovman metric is 22.0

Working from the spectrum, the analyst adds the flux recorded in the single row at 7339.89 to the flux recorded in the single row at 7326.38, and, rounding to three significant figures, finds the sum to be 22.6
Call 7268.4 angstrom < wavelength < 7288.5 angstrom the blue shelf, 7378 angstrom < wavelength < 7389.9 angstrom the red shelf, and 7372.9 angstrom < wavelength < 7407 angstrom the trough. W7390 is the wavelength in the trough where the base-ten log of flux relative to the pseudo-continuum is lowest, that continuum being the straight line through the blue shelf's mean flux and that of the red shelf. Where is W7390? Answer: 7399.28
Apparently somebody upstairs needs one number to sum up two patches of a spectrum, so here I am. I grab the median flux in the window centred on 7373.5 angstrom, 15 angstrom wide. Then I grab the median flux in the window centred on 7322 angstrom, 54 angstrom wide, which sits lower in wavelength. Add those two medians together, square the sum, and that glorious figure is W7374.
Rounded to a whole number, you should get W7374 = 519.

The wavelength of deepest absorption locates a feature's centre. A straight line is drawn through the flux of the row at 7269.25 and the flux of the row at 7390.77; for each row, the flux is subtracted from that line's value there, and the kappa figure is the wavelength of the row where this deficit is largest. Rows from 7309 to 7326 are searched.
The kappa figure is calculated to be 7312.90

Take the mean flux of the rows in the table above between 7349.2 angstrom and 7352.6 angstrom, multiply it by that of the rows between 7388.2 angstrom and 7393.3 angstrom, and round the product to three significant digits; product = 125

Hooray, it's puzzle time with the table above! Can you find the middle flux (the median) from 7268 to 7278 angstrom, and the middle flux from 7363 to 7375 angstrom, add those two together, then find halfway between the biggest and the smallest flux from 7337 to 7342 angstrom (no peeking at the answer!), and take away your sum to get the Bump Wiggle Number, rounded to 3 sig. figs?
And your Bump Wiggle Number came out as -11.5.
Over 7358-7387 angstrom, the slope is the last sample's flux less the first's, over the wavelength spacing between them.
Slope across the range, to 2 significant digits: 0.031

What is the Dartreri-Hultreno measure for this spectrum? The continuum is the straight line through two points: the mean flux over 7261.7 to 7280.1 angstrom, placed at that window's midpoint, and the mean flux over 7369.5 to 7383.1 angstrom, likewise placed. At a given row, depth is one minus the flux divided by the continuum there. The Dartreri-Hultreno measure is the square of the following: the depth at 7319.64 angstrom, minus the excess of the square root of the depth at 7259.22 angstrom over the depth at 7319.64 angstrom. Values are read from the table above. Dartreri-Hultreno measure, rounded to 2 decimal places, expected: 0.07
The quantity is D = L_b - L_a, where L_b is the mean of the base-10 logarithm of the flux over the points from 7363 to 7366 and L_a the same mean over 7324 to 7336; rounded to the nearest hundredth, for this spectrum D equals -0.03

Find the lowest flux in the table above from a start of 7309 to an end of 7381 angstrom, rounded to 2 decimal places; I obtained 10.40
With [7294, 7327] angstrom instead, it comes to 11.02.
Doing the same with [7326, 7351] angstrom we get 10.40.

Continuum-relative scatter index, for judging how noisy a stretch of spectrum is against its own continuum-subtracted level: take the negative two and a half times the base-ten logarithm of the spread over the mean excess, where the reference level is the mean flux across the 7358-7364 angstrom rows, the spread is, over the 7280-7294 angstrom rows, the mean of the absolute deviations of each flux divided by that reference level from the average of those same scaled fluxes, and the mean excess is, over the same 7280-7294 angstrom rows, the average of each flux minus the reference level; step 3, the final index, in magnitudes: 3.8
